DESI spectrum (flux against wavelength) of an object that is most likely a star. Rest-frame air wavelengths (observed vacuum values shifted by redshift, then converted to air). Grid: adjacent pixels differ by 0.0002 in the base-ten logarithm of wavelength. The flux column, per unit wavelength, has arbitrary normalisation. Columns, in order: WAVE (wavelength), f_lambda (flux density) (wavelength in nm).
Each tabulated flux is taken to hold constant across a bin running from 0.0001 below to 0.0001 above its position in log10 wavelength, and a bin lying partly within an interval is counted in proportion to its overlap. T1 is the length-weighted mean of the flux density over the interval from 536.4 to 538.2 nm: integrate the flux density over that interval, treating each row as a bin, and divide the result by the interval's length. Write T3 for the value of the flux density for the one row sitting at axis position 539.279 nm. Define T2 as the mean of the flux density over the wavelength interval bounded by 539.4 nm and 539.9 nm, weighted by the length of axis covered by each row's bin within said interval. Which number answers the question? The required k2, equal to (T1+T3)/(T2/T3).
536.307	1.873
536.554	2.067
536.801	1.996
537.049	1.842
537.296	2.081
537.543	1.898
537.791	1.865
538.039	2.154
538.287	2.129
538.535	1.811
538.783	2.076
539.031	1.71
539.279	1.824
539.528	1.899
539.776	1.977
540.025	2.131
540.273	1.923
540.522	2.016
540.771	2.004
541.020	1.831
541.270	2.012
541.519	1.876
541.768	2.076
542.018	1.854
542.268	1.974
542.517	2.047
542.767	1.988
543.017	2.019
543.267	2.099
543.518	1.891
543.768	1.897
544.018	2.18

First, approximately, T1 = 1.99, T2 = 1.94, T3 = 1.824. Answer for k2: 3.6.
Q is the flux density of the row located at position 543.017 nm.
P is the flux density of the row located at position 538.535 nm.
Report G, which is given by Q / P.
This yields 1.11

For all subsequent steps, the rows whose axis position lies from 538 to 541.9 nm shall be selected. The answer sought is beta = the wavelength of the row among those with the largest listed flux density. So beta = 538.039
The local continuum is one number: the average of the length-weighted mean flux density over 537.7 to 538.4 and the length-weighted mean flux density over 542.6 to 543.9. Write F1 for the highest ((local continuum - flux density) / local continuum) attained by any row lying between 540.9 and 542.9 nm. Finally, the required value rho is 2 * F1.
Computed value 0.186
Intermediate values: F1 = 0.093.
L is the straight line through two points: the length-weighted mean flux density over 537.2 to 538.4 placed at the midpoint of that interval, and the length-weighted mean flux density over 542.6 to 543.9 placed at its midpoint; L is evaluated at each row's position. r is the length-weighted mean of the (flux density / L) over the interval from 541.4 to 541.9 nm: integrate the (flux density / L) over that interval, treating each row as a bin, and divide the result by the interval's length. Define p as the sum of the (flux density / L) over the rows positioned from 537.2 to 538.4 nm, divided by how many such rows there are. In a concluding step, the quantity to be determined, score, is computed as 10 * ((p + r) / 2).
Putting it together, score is 10.0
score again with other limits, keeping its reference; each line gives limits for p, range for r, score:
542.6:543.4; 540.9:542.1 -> 10.0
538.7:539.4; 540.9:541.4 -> 9.4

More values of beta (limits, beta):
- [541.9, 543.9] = 543.267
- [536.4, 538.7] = 538.039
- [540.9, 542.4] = 541.768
